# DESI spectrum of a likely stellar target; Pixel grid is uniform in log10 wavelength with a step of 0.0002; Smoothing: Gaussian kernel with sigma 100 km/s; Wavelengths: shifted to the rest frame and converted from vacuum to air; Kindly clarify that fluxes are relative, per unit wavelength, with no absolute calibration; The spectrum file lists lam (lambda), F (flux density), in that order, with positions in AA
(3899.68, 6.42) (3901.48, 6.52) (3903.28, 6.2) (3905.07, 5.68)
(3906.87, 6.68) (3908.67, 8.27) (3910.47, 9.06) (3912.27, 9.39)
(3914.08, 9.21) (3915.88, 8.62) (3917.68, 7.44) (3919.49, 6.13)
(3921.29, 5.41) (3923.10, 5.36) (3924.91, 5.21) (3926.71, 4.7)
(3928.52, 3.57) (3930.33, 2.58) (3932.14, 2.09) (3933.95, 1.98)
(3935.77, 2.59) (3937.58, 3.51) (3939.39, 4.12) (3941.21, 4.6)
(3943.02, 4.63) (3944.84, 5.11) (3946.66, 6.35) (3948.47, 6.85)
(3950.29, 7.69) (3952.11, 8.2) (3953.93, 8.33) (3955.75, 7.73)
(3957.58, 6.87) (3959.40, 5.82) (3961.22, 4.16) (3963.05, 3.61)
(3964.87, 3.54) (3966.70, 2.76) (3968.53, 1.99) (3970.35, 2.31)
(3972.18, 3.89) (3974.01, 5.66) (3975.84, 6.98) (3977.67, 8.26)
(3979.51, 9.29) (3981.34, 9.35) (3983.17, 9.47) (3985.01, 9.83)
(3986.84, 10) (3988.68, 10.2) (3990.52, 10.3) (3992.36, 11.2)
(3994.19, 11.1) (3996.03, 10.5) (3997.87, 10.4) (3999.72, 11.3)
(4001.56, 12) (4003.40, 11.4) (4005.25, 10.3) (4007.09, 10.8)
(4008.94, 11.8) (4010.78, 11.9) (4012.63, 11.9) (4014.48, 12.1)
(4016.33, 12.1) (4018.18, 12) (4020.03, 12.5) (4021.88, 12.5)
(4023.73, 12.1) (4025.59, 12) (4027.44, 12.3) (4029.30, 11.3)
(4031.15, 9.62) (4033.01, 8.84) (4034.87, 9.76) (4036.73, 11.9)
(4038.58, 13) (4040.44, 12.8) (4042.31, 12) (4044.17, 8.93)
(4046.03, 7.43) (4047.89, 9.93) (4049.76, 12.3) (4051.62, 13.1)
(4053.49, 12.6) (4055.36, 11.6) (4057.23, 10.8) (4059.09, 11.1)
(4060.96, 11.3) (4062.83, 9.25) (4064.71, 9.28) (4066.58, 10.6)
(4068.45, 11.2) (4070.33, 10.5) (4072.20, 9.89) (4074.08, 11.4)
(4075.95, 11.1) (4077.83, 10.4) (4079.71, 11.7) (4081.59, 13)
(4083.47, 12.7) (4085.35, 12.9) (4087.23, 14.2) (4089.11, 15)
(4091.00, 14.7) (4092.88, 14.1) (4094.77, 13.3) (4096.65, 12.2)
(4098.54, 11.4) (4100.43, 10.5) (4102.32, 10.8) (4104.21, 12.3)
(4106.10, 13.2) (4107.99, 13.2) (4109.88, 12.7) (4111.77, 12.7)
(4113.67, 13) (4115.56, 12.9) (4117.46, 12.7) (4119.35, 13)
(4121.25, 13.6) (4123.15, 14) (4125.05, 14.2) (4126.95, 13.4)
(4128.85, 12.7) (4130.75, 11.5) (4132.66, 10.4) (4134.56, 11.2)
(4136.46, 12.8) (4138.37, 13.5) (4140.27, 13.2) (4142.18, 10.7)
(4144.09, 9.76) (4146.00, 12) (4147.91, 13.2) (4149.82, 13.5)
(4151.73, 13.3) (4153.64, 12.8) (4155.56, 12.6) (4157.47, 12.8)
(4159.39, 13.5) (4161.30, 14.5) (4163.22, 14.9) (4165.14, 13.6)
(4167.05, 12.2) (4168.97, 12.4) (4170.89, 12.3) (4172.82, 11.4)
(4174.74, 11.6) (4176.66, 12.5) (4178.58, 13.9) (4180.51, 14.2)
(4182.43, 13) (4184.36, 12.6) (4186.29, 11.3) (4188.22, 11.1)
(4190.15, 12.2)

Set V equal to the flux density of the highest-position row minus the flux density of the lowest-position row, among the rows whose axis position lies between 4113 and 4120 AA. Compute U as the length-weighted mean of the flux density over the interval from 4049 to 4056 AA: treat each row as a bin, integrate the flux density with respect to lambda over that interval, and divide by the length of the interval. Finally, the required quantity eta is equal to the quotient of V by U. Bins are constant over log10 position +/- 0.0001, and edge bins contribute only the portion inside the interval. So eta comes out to 0.00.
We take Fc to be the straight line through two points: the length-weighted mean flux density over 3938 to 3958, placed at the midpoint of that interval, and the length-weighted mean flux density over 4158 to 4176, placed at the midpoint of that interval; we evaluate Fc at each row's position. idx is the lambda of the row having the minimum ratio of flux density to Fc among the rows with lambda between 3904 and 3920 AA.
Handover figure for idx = 3919.49 AA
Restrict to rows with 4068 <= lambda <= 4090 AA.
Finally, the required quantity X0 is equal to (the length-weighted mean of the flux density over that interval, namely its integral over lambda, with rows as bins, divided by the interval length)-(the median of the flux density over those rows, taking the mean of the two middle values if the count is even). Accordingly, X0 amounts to 0.5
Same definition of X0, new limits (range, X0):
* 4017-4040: -0.5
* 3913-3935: -0.1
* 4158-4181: 0.1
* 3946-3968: -0.7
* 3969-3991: -1.5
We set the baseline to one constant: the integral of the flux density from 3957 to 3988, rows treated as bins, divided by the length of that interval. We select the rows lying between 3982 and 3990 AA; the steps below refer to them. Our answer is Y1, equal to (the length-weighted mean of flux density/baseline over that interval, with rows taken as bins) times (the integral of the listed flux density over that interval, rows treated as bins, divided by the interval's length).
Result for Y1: 16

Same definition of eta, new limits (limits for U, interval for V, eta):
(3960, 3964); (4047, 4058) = 0.22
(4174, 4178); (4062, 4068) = 0.11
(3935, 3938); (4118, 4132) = -0.50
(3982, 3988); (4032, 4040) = 0.43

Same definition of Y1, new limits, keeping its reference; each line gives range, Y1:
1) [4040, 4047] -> 17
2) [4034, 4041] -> 23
